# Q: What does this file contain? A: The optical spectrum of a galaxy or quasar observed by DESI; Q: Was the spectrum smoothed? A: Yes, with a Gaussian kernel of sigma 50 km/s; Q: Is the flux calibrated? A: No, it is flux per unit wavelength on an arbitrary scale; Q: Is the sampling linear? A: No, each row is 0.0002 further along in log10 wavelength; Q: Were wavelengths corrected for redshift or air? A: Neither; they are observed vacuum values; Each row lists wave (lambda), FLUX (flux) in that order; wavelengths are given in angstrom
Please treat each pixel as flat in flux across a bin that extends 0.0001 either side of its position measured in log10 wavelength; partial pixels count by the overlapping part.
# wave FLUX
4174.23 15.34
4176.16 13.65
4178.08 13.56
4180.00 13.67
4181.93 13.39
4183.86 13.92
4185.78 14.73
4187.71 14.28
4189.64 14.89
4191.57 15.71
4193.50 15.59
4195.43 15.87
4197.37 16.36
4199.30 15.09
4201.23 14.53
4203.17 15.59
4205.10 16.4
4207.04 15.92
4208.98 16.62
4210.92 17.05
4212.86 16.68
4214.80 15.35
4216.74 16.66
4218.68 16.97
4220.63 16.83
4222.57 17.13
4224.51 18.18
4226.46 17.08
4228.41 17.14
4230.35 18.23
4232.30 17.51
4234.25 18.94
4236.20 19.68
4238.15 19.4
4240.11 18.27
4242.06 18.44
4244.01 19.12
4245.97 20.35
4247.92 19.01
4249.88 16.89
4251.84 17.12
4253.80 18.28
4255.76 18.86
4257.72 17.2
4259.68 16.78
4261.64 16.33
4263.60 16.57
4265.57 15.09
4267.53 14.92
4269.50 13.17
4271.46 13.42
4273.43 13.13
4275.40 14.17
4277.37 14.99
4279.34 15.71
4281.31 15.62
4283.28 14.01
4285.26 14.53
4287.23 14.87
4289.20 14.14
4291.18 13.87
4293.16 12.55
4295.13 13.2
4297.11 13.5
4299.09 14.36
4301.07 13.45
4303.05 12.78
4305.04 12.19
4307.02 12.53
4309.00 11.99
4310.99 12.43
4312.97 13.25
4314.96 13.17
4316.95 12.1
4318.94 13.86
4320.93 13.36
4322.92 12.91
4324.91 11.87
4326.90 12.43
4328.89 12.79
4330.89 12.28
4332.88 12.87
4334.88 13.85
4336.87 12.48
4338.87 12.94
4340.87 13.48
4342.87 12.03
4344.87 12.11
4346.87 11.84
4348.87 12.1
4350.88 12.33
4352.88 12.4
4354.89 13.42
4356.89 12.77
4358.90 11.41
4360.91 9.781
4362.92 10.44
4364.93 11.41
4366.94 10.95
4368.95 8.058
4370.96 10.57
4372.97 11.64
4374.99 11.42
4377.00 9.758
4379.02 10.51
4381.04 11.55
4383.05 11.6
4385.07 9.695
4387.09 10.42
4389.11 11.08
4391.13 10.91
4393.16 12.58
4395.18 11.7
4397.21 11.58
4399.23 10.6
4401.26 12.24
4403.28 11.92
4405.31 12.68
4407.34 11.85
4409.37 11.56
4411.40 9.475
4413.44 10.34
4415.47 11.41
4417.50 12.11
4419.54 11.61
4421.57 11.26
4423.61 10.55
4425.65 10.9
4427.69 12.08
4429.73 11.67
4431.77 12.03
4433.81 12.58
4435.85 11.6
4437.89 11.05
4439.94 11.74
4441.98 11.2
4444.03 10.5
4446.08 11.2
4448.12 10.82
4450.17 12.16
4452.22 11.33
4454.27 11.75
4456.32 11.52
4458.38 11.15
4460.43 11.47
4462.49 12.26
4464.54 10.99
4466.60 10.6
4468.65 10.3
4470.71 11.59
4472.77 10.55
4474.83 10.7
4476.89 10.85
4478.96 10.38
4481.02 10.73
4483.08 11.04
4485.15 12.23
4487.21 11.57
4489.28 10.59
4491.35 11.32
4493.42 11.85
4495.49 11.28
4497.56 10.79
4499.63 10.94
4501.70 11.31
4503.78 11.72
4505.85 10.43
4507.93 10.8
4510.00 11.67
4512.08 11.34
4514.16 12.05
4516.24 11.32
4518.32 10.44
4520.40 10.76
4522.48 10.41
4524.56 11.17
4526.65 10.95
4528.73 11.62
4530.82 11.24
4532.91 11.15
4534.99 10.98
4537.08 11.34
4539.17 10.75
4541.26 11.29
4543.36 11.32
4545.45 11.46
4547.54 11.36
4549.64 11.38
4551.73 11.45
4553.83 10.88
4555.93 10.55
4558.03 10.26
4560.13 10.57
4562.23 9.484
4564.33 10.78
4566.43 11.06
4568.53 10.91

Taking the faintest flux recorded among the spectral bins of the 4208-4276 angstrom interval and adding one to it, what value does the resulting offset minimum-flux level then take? 14.1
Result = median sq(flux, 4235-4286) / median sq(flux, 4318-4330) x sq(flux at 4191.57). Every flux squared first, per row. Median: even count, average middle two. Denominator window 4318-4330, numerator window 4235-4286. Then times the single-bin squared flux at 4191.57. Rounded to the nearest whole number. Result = 416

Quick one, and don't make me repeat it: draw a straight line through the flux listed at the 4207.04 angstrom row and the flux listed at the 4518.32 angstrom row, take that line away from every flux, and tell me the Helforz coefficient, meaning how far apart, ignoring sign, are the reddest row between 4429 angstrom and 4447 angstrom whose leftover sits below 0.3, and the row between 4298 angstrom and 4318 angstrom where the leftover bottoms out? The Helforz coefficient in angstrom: 137.1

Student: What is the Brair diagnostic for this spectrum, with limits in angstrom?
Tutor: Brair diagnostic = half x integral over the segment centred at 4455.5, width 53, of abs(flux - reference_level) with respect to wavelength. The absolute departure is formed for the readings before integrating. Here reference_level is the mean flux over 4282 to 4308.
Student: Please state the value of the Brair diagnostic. 61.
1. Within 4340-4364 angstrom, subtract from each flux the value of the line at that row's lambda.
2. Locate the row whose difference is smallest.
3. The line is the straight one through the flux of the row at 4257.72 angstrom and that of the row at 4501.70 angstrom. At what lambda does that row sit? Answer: 4360.91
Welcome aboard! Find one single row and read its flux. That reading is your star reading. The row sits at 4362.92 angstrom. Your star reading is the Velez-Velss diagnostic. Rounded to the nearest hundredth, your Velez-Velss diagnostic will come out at 10.44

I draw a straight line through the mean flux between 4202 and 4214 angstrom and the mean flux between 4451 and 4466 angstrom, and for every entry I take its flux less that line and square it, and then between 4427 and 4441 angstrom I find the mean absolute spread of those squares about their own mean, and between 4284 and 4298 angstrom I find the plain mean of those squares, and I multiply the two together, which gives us 0.3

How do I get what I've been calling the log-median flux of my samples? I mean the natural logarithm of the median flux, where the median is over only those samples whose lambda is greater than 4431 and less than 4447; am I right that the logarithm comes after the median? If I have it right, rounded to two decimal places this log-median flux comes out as 2.43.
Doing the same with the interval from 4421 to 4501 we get 2.42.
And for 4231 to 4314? 2.71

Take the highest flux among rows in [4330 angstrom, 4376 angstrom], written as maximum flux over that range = 13.85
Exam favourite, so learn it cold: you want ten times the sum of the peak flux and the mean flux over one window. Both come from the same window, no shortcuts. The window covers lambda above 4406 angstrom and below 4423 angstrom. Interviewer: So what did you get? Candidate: 233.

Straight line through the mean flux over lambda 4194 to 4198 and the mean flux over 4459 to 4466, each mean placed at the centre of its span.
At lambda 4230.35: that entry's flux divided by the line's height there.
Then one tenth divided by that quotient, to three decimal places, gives 0.085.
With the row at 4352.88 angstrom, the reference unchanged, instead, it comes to 0.108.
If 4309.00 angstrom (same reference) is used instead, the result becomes 0.118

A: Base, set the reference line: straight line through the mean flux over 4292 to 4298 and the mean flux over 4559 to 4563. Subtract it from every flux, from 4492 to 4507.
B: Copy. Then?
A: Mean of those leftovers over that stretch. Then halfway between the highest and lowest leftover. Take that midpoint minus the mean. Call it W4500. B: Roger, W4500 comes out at -0.05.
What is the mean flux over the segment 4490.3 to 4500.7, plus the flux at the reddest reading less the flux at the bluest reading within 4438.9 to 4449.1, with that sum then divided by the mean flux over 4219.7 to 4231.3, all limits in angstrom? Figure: 0.59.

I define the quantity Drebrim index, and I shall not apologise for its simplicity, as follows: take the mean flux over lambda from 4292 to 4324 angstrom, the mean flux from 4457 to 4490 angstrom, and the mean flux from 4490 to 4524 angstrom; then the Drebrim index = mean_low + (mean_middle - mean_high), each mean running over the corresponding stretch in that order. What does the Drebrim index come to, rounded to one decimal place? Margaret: 12.9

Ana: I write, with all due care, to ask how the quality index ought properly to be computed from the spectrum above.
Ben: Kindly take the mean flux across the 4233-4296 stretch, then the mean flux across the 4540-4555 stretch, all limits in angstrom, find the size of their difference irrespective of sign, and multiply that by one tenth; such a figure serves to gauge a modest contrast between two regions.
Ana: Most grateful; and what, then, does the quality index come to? 0.49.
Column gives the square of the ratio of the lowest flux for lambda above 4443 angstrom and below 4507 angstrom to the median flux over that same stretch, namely 0.853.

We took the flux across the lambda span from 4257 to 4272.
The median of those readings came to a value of 15.7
